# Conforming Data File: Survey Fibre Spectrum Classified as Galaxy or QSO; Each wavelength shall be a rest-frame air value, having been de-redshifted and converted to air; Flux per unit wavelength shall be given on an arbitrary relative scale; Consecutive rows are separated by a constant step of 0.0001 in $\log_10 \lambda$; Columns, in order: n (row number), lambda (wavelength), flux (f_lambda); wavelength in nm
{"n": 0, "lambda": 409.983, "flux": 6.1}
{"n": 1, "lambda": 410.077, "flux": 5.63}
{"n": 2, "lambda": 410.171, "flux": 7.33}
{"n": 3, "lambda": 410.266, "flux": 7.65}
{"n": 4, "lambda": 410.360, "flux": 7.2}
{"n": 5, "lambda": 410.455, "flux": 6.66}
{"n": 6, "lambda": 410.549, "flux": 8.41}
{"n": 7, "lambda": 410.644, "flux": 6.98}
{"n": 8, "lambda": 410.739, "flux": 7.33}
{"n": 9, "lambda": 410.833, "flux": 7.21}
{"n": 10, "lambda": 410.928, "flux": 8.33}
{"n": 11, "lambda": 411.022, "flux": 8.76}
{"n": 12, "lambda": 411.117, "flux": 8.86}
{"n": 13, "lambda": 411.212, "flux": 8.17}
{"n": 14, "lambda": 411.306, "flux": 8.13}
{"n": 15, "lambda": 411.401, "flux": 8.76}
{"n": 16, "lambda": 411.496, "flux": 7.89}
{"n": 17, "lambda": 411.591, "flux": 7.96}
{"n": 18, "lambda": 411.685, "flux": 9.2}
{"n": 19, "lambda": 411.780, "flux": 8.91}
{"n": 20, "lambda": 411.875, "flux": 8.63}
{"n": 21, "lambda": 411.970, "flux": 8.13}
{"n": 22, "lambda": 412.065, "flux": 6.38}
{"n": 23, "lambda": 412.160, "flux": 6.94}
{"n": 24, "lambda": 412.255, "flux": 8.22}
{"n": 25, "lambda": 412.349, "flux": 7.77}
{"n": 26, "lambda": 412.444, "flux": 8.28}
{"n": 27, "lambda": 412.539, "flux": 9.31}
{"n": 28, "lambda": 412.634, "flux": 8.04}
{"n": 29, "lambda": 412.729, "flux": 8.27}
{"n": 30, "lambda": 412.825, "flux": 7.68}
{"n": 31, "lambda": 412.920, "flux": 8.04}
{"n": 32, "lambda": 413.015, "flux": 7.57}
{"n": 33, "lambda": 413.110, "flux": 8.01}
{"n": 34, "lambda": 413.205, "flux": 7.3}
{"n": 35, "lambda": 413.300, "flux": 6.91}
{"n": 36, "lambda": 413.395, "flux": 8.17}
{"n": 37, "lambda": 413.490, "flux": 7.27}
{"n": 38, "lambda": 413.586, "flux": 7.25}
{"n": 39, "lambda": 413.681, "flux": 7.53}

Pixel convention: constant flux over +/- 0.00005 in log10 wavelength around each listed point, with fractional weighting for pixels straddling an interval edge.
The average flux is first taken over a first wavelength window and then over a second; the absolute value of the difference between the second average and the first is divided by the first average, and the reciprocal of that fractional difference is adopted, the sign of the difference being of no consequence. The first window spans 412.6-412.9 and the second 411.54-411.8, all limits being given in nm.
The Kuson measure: 12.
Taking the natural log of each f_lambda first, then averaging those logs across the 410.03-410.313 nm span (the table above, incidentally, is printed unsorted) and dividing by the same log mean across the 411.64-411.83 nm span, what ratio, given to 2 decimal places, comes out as 0.87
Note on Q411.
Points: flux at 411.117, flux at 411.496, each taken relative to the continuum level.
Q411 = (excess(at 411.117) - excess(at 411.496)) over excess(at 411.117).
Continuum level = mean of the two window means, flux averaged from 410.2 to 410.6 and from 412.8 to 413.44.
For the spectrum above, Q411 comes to 0.8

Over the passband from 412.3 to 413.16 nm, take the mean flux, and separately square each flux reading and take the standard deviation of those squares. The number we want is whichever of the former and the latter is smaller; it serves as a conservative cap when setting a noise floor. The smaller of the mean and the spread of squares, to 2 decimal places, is 8.11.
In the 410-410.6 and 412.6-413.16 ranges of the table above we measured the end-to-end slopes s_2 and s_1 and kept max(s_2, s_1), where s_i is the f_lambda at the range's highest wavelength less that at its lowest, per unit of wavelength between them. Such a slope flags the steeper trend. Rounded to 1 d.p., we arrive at 5.9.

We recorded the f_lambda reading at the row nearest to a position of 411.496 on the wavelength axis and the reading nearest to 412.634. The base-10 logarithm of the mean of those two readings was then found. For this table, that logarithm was 0.901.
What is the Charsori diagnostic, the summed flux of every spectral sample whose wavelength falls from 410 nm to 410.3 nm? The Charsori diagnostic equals 21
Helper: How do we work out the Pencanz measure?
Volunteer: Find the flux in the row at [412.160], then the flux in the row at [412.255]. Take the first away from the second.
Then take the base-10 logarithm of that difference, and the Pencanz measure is 0.11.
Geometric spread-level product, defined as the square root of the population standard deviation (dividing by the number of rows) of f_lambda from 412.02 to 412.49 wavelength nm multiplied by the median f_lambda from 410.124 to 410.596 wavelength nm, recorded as 2.33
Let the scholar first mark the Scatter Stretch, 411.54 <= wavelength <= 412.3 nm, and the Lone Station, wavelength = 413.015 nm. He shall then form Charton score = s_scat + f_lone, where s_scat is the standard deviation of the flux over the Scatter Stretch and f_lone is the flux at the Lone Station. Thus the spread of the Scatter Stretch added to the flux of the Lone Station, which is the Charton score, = 8.5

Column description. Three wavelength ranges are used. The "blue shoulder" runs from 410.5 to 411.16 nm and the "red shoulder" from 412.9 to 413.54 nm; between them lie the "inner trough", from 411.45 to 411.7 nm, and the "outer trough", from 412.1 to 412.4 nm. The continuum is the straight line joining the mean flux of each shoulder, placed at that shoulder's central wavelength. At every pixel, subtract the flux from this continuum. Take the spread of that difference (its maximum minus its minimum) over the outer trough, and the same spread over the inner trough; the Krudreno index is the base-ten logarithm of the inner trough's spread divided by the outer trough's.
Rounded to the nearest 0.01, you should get 0.01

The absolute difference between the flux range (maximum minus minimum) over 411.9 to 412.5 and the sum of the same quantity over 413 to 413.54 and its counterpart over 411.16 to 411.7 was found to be 0.7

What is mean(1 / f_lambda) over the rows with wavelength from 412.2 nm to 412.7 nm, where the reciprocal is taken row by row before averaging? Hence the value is 0.121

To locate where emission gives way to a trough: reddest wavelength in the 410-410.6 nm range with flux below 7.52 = 410.455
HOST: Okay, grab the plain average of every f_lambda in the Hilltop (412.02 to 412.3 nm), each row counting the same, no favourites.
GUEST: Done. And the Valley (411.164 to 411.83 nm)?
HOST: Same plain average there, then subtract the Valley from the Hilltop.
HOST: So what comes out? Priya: -1.3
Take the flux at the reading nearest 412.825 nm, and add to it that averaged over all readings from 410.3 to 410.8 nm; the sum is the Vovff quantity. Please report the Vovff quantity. 15.00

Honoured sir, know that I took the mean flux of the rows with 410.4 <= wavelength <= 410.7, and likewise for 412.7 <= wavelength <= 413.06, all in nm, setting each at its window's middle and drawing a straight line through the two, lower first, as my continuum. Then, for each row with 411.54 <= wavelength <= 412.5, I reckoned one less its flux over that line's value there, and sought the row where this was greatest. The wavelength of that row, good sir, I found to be 412.065 nm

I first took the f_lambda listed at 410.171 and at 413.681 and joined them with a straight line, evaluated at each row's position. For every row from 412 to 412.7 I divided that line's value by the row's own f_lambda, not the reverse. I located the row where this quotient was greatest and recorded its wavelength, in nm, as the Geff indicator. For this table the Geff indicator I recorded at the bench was 412.065 nm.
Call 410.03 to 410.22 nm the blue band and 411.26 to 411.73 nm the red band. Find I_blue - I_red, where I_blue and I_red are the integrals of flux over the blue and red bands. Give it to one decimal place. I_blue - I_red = -2.7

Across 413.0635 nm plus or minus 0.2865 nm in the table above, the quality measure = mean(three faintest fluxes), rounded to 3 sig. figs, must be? 7.26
